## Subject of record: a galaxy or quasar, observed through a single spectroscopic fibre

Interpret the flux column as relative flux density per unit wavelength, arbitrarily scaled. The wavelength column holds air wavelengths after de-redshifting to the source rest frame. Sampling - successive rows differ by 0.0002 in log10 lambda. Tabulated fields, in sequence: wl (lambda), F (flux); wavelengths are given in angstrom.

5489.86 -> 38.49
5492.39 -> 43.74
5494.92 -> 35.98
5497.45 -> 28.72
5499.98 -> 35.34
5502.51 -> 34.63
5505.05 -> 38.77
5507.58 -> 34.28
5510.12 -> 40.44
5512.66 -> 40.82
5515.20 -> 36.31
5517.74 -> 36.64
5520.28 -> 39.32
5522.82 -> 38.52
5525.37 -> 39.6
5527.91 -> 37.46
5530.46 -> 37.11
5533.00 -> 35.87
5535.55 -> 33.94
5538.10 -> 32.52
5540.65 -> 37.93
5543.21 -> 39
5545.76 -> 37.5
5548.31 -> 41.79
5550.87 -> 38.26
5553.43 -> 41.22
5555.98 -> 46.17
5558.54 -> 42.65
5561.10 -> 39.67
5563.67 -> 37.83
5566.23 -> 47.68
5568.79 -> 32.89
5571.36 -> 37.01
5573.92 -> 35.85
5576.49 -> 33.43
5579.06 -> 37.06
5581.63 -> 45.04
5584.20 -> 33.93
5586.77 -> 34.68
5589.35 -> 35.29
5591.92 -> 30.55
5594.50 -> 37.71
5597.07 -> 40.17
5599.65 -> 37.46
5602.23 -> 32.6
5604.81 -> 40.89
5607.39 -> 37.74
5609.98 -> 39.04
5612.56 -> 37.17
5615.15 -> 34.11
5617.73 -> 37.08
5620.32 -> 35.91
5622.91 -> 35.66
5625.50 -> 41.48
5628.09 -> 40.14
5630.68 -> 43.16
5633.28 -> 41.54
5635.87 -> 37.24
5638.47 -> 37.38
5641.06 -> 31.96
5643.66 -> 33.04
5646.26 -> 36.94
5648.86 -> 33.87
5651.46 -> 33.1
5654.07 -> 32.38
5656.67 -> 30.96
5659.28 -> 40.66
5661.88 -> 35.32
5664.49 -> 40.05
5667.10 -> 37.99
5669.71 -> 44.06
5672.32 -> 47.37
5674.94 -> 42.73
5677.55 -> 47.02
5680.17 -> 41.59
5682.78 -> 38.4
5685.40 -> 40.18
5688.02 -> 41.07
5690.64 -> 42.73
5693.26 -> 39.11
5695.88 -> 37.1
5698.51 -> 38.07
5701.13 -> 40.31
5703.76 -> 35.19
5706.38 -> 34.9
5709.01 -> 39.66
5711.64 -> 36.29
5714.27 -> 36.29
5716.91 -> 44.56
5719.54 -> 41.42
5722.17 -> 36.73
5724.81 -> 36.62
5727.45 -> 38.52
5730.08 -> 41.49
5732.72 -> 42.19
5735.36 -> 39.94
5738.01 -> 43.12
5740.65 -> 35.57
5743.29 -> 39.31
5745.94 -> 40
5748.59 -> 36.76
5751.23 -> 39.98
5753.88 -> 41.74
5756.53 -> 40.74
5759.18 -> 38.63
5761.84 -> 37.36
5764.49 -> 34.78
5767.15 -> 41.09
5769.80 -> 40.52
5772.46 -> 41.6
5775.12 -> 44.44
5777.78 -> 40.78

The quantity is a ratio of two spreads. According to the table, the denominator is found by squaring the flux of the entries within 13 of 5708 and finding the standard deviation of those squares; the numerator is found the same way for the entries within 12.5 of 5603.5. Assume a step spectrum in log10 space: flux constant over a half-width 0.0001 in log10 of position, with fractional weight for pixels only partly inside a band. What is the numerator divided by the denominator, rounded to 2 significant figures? 0.98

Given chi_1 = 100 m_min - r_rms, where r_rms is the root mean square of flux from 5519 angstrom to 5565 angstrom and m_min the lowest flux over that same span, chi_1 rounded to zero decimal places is 3213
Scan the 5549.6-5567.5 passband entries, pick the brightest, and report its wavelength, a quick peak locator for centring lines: 5566.23 angstrom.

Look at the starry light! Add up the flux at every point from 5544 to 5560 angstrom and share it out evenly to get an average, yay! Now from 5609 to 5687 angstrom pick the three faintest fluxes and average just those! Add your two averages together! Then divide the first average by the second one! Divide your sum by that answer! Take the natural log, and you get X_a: 4.03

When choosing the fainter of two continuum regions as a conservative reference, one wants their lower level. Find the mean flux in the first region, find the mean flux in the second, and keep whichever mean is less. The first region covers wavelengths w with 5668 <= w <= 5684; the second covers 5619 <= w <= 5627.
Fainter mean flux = 37.7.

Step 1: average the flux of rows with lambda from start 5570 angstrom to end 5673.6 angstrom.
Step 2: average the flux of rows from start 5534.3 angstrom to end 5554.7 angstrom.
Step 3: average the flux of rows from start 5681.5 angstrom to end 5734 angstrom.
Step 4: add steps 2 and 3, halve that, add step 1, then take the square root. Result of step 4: 8.69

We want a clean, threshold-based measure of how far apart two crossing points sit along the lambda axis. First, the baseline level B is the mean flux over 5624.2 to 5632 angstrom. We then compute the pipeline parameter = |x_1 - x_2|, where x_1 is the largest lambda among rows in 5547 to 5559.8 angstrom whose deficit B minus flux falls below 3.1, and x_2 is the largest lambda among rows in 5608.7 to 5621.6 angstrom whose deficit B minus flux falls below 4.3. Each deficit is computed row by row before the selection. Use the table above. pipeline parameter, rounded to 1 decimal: 51.4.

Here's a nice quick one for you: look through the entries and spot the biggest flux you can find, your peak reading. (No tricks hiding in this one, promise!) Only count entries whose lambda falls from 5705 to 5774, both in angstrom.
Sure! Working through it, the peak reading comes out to 44.56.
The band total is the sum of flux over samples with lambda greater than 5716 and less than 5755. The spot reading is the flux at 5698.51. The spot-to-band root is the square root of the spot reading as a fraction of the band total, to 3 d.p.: 0.252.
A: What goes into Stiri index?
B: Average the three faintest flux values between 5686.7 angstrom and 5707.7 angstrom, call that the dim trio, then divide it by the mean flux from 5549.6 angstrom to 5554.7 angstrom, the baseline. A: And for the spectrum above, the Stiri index 0.90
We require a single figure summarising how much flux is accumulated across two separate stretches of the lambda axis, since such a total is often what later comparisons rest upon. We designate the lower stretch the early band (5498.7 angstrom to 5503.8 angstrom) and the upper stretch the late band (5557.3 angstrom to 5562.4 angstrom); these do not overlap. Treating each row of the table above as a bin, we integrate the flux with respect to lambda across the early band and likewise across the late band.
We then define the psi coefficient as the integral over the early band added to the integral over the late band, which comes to 388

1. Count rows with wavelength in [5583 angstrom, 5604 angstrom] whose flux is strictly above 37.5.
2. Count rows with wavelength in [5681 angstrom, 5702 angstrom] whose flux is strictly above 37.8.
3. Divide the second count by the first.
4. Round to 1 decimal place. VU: 3.5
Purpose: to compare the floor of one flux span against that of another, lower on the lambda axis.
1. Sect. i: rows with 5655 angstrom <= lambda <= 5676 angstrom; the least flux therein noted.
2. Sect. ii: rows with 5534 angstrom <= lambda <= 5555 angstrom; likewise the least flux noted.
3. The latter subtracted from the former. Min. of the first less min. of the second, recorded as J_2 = -1.6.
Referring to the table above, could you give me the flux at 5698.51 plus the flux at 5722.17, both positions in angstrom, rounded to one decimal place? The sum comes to 74.8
